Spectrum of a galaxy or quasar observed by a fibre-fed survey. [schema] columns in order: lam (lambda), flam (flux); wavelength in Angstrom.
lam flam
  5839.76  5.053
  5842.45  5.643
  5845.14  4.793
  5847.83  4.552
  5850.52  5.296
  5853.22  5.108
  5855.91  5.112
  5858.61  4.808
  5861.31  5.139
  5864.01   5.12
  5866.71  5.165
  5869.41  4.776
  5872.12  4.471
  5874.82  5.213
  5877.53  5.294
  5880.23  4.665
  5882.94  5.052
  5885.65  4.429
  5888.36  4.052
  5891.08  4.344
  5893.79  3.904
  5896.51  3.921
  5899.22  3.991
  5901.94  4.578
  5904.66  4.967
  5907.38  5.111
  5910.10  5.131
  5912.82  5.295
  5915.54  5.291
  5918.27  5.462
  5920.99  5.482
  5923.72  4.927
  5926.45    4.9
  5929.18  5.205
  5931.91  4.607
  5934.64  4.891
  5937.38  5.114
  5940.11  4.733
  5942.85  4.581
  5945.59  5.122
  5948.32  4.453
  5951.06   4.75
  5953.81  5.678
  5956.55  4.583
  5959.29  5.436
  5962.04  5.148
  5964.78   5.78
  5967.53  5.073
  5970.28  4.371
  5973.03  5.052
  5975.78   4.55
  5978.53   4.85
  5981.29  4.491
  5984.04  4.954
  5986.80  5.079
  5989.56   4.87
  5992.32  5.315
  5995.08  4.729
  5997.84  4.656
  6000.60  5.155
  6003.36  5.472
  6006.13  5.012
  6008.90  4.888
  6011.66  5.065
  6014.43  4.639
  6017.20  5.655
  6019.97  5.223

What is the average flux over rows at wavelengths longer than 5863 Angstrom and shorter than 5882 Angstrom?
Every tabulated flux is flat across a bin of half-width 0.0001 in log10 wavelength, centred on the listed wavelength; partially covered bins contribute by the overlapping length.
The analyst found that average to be 4.96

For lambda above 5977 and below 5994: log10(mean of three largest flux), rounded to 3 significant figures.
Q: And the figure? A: 0.709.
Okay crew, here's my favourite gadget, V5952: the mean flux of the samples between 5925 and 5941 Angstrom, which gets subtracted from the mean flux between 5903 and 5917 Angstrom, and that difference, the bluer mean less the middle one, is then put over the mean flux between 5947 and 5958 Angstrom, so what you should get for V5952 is 0.05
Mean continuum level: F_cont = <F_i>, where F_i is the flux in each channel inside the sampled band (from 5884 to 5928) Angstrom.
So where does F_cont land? 4.74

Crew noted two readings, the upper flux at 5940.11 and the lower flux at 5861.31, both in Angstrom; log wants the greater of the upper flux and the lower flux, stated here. 5.1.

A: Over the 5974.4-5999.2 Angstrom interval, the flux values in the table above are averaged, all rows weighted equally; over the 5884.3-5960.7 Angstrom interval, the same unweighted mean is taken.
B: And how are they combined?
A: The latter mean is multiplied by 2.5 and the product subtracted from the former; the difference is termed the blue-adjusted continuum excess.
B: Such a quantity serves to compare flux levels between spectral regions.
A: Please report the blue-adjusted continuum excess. -7.2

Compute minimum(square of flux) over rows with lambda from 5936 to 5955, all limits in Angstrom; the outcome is 19.8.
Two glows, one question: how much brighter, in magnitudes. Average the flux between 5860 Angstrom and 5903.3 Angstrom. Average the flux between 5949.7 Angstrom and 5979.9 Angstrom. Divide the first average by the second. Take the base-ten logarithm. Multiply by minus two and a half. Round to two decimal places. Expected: 0.09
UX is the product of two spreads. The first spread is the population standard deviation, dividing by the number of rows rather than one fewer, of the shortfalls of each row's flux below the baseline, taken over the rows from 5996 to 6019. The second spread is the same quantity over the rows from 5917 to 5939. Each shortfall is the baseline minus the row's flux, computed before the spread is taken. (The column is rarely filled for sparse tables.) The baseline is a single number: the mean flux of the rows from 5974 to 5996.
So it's 0.095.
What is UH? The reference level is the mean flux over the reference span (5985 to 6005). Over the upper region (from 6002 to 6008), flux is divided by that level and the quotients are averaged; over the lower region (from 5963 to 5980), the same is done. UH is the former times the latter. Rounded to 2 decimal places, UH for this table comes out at 1.02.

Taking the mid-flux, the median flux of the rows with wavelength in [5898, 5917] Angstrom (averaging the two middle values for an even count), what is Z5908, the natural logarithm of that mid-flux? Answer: 1.63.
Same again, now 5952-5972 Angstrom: 1.64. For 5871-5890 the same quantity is 1.54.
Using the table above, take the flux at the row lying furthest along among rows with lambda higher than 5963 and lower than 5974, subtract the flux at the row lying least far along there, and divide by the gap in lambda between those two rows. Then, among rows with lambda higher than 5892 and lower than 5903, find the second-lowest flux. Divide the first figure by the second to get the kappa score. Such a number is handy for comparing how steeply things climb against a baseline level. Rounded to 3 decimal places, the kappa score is -0.023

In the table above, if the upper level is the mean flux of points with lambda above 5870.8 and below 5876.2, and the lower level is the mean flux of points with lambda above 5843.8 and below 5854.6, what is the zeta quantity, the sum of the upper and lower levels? 9.8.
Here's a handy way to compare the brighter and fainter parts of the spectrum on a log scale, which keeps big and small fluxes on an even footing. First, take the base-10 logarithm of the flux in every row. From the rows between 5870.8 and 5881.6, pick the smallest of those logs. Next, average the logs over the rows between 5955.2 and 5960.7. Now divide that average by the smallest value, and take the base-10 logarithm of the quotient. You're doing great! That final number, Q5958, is 0.031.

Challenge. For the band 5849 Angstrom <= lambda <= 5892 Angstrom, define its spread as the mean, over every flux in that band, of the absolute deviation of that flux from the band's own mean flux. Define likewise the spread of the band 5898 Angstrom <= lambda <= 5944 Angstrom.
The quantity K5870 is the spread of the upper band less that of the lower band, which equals -0.04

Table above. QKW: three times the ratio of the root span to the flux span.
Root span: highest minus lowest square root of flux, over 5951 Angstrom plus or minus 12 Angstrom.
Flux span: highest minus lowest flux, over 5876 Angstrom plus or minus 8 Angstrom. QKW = 0.99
